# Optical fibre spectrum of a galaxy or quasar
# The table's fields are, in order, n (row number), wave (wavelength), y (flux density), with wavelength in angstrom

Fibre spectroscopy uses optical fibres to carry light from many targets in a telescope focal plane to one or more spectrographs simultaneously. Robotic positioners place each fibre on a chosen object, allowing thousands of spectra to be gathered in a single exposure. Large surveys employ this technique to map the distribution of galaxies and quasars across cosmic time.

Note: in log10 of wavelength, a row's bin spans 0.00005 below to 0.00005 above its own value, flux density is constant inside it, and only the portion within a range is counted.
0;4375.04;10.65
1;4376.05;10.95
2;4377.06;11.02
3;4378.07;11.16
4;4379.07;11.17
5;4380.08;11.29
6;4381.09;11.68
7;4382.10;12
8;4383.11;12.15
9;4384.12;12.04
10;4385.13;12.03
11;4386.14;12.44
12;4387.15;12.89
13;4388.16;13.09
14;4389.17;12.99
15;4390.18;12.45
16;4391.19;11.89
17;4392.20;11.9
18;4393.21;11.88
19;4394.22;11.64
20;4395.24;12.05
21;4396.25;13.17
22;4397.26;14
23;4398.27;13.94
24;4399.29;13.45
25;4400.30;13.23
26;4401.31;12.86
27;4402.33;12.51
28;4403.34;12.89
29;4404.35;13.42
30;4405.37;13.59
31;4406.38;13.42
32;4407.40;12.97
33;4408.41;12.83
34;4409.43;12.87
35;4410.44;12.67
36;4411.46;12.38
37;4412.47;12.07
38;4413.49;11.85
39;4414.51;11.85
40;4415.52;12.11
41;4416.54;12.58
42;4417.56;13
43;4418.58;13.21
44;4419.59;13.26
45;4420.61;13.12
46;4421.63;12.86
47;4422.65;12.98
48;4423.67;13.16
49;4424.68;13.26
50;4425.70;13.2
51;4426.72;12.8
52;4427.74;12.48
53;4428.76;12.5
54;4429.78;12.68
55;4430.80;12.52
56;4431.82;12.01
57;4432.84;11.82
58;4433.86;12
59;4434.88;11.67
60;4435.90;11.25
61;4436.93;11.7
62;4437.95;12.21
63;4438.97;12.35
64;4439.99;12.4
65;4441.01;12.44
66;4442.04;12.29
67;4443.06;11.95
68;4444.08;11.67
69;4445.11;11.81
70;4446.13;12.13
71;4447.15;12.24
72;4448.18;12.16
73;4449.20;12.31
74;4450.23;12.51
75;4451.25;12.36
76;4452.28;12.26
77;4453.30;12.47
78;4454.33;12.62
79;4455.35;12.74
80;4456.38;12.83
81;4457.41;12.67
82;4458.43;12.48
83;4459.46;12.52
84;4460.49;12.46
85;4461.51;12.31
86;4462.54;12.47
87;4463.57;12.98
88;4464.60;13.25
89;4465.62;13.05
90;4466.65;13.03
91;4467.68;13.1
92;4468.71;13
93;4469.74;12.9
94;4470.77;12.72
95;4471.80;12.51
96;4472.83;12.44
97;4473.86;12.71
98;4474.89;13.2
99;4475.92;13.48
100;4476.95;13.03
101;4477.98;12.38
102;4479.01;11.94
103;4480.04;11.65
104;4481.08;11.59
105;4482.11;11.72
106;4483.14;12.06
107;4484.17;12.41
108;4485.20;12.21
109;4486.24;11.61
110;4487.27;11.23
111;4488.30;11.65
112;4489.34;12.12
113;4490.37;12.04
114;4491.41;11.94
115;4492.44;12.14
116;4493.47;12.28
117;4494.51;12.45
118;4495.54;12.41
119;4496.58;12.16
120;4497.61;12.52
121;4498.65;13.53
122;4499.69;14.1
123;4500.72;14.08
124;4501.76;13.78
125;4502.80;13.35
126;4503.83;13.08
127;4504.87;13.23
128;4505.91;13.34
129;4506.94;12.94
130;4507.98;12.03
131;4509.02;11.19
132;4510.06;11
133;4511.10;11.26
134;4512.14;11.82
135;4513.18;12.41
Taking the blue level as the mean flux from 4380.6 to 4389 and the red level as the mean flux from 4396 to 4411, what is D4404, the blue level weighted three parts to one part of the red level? 12.5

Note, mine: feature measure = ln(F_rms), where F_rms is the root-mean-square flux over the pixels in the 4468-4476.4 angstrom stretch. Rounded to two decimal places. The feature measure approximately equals 2.56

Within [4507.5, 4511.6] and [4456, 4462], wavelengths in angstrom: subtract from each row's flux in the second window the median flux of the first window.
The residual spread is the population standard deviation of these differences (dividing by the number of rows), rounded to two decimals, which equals 0.17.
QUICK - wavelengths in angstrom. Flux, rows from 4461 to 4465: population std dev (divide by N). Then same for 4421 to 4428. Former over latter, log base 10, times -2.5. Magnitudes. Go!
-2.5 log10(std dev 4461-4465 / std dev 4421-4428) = -0.4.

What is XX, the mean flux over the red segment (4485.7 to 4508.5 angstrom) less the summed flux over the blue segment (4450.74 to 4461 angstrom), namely -113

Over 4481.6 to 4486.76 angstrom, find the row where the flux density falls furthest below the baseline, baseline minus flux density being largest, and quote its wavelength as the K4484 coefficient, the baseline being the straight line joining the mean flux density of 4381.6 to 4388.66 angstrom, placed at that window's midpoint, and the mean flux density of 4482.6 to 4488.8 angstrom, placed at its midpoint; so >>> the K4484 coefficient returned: 4486.24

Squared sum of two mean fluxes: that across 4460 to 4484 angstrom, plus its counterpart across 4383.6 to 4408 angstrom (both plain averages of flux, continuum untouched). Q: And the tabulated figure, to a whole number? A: 645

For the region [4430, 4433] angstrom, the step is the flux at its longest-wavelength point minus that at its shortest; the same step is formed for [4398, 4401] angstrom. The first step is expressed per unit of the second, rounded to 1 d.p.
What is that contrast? 1.0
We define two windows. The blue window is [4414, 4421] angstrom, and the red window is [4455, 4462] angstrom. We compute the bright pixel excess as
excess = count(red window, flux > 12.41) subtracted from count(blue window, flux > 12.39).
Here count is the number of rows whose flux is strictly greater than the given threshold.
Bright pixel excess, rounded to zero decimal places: -1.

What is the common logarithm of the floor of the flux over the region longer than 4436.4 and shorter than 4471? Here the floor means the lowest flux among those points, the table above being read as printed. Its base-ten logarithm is 1.07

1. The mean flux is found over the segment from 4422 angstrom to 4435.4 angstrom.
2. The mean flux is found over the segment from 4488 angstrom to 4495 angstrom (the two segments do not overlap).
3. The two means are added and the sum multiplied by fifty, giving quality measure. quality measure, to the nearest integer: 1232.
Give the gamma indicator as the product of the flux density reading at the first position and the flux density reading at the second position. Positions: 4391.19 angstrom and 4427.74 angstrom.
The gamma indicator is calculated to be 148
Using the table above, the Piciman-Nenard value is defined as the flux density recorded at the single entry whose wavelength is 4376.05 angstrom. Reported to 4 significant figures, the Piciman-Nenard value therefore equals 10.95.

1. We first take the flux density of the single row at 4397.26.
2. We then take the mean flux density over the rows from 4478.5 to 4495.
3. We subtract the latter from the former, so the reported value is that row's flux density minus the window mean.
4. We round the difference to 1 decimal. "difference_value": 2.1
